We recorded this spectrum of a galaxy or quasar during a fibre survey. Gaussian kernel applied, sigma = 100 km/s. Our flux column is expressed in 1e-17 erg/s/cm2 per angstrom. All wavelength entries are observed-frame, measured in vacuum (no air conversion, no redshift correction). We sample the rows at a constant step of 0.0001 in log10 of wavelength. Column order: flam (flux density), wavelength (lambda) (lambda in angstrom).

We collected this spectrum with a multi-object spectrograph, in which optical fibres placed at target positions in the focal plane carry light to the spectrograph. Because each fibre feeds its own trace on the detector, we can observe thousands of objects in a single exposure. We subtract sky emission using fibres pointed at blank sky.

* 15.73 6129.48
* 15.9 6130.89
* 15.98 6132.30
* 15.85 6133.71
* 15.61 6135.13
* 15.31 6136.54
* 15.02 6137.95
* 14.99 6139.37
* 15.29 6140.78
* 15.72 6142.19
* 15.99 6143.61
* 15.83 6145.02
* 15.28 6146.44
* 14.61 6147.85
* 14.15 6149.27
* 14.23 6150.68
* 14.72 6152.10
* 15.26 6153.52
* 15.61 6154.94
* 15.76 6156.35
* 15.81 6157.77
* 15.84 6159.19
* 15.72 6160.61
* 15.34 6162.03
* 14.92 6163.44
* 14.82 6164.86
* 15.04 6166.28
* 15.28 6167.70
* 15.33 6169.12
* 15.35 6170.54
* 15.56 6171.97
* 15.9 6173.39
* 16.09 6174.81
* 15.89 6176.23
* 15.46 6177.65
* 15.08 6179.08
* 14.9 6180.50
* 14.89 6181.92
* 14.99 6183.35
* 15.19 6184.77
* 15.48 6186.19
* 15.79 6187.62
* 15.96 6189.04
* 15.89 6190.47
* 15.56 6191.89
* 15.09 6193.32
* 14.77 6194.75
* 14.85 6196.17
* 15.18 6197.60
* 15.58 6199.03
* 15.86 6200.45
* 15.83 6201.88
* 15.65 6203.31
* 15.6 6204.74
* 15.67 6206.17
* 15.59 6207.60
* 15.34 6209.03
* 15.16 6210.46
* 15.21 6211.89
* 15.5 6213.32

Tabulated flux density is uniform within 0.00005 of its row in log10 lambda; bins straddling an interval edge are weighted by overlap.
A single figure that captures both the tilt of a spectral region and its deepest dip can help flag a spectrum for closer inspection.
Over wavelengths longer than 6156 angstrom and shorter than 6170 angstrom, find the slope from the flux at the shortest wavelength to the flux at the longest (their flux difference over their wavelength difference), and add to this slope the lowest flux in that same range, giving 14.8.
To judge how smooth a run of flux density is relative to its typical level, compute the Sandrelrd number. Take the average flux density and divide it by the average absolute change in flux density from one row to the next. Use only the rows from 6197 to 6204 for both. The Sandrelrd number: 70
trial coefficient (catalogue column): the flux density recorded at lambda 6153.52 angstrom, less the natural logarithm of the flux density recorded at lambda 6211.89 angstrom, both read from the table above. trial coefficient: 12.5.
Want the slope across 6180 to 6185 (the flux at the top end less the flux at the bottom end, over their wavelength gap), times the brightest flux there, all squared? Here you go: 1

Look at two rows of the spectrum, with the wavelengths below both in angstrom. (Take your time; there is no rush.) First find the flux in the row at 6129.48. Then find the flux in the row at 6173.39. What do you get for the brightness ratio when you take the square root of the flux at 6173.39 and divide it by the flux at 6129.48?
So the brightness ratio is 0.253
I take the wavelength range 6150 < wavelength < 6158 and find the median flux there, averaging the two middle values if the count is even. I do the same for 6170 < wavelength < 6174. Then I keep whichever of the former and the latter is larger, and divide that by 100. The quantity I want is 0.156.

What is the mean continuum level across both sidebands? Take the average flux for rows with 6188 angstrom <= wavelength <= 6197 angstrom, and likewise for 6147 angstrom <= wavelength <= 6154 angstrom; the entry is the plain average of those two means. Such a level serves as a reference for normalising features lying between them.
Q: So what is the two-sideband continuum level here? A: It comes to 15.0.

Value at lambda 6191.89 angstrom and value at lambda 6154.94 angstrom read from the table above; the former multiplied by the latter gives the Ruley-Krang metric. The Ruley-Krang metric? 243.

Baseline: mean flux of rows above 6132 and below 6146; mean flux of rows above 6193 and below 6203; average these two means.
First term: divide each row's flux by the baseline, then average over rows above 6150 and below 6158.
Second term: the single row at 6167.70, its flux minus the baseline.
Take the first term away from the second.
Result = -1.14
